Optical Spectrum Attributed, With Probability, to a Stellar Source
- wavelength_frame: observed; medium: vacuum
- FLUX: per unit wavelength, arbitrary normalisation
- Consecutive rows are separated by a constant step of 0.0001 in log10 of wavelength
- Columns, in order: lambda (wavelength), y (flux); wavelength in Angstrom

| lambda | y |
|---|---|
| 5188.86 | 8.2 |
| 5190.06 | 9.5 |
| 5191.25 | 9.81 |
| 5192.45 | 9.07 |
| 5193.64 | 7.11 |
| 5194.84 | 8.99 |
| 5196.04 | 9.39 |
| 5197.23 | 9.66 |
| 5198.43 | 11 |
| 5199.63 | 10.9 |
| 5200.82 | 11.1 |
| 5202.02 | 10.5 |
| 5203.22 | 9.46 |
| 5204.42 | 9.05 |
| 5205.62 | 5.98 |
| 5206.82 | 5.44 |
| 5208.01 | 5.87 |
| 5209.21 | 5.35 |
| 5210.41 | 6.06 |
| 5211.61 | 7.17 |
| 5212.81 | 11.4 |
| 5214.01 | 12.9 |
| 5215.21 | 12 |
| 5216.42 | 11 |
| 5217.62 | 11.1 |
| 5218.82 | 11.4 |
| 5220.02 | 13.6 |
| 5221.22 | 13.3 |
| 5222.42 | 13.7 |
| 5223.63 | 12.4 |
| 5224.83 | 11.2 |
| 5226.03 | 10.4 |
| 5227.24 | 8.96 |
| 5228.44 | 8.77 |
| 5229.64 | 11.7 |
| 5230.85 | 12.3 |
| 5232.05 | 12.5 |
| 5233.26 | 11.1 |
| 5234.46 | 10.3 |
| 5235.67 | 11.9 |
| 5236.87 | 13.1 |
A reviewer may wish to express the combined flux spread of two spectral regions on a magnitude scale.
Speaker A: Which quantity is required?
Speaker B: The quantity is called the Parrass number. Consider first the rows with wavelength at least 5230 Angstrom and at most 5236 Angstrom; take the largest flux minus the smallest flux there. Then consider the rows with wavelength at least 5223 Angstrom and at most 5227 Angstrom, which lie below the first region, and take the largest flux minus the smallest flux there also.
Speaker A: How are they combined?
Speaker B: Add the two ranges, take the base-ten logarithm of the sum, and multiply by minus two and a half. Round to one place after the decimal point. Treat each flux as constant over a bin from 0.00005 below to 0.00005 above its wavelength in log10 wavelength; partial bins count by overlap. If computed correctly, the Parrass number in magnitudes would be -1.6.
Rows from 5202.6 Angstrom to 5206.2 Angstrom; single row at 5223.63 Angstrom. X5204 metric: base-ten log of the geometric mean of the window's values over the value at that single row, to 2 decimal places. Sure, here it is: -0.19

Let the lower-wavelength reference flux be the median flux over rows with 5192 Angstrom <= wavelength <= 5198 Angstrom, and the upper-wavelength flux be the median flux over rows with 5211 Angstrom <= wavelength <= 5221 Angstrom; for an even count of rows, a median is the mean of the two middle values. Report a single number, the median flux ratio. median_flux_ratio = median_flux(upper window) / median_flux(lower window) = 1.26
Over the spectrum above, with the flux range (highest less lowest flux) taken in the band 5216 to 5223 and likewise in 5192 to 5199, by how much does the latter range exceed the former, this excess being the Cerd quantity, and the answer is 1.2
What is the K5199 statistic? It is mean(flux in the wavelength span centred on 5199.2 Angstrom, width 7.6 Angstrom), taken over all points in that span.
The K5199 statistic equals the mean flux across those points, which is 10.4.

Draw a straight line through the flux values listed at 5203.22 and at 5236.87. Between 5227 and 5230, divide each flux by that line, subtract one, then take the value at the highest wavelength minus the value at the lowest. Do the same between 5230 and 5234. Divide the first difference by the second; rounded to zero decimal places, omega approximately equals -2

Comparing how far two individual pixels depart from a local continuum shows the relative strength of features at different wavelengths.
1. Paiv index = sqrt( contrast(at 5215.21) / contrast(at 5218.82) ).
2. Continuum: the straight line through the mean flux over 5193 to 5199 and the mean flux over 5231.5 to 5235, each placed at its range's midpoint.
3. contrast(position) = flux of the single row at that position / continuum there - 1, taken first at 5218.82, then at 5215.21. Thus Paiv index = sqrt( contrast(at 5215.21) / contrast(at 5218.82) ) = 1.39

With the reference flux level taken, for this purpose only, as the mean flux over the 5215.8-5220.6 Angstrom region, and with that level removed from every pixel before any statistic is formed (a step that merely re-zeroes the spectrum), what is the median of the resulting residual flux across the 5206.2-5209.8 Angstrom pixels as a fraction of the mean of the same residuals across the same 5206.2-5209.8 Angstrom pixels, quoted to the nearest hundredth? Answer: 1.02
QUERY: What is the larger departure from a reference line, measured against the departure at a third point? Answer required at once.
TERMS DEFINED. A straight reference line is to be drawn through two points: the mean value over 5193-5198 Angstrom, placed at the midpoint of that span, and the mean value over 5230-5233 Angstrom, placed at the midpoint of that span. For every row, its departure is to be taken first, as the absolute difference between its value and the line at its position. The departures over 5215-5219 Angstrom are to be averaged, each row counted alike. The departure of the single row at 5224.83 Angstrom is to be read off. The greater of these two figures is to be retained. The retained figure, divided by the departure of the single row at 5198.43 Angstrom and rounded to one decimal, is 0.3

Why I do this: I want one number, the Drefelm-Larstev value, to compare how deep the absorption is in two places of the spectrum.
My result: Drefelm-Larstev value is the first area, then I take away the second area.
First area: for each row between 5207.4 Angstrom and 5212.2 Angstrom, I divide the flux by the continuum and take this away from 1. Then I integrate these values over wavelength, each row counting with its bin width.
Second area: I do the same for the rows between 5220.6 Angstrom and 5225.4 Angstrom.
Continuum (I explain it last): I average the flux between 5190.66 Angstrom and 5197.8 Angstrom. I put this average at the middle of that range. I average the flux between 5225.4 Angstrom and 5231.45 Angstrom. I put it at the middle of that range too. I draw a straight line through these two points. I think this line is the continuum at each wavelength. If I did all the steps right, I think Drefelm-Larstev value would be 2.9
